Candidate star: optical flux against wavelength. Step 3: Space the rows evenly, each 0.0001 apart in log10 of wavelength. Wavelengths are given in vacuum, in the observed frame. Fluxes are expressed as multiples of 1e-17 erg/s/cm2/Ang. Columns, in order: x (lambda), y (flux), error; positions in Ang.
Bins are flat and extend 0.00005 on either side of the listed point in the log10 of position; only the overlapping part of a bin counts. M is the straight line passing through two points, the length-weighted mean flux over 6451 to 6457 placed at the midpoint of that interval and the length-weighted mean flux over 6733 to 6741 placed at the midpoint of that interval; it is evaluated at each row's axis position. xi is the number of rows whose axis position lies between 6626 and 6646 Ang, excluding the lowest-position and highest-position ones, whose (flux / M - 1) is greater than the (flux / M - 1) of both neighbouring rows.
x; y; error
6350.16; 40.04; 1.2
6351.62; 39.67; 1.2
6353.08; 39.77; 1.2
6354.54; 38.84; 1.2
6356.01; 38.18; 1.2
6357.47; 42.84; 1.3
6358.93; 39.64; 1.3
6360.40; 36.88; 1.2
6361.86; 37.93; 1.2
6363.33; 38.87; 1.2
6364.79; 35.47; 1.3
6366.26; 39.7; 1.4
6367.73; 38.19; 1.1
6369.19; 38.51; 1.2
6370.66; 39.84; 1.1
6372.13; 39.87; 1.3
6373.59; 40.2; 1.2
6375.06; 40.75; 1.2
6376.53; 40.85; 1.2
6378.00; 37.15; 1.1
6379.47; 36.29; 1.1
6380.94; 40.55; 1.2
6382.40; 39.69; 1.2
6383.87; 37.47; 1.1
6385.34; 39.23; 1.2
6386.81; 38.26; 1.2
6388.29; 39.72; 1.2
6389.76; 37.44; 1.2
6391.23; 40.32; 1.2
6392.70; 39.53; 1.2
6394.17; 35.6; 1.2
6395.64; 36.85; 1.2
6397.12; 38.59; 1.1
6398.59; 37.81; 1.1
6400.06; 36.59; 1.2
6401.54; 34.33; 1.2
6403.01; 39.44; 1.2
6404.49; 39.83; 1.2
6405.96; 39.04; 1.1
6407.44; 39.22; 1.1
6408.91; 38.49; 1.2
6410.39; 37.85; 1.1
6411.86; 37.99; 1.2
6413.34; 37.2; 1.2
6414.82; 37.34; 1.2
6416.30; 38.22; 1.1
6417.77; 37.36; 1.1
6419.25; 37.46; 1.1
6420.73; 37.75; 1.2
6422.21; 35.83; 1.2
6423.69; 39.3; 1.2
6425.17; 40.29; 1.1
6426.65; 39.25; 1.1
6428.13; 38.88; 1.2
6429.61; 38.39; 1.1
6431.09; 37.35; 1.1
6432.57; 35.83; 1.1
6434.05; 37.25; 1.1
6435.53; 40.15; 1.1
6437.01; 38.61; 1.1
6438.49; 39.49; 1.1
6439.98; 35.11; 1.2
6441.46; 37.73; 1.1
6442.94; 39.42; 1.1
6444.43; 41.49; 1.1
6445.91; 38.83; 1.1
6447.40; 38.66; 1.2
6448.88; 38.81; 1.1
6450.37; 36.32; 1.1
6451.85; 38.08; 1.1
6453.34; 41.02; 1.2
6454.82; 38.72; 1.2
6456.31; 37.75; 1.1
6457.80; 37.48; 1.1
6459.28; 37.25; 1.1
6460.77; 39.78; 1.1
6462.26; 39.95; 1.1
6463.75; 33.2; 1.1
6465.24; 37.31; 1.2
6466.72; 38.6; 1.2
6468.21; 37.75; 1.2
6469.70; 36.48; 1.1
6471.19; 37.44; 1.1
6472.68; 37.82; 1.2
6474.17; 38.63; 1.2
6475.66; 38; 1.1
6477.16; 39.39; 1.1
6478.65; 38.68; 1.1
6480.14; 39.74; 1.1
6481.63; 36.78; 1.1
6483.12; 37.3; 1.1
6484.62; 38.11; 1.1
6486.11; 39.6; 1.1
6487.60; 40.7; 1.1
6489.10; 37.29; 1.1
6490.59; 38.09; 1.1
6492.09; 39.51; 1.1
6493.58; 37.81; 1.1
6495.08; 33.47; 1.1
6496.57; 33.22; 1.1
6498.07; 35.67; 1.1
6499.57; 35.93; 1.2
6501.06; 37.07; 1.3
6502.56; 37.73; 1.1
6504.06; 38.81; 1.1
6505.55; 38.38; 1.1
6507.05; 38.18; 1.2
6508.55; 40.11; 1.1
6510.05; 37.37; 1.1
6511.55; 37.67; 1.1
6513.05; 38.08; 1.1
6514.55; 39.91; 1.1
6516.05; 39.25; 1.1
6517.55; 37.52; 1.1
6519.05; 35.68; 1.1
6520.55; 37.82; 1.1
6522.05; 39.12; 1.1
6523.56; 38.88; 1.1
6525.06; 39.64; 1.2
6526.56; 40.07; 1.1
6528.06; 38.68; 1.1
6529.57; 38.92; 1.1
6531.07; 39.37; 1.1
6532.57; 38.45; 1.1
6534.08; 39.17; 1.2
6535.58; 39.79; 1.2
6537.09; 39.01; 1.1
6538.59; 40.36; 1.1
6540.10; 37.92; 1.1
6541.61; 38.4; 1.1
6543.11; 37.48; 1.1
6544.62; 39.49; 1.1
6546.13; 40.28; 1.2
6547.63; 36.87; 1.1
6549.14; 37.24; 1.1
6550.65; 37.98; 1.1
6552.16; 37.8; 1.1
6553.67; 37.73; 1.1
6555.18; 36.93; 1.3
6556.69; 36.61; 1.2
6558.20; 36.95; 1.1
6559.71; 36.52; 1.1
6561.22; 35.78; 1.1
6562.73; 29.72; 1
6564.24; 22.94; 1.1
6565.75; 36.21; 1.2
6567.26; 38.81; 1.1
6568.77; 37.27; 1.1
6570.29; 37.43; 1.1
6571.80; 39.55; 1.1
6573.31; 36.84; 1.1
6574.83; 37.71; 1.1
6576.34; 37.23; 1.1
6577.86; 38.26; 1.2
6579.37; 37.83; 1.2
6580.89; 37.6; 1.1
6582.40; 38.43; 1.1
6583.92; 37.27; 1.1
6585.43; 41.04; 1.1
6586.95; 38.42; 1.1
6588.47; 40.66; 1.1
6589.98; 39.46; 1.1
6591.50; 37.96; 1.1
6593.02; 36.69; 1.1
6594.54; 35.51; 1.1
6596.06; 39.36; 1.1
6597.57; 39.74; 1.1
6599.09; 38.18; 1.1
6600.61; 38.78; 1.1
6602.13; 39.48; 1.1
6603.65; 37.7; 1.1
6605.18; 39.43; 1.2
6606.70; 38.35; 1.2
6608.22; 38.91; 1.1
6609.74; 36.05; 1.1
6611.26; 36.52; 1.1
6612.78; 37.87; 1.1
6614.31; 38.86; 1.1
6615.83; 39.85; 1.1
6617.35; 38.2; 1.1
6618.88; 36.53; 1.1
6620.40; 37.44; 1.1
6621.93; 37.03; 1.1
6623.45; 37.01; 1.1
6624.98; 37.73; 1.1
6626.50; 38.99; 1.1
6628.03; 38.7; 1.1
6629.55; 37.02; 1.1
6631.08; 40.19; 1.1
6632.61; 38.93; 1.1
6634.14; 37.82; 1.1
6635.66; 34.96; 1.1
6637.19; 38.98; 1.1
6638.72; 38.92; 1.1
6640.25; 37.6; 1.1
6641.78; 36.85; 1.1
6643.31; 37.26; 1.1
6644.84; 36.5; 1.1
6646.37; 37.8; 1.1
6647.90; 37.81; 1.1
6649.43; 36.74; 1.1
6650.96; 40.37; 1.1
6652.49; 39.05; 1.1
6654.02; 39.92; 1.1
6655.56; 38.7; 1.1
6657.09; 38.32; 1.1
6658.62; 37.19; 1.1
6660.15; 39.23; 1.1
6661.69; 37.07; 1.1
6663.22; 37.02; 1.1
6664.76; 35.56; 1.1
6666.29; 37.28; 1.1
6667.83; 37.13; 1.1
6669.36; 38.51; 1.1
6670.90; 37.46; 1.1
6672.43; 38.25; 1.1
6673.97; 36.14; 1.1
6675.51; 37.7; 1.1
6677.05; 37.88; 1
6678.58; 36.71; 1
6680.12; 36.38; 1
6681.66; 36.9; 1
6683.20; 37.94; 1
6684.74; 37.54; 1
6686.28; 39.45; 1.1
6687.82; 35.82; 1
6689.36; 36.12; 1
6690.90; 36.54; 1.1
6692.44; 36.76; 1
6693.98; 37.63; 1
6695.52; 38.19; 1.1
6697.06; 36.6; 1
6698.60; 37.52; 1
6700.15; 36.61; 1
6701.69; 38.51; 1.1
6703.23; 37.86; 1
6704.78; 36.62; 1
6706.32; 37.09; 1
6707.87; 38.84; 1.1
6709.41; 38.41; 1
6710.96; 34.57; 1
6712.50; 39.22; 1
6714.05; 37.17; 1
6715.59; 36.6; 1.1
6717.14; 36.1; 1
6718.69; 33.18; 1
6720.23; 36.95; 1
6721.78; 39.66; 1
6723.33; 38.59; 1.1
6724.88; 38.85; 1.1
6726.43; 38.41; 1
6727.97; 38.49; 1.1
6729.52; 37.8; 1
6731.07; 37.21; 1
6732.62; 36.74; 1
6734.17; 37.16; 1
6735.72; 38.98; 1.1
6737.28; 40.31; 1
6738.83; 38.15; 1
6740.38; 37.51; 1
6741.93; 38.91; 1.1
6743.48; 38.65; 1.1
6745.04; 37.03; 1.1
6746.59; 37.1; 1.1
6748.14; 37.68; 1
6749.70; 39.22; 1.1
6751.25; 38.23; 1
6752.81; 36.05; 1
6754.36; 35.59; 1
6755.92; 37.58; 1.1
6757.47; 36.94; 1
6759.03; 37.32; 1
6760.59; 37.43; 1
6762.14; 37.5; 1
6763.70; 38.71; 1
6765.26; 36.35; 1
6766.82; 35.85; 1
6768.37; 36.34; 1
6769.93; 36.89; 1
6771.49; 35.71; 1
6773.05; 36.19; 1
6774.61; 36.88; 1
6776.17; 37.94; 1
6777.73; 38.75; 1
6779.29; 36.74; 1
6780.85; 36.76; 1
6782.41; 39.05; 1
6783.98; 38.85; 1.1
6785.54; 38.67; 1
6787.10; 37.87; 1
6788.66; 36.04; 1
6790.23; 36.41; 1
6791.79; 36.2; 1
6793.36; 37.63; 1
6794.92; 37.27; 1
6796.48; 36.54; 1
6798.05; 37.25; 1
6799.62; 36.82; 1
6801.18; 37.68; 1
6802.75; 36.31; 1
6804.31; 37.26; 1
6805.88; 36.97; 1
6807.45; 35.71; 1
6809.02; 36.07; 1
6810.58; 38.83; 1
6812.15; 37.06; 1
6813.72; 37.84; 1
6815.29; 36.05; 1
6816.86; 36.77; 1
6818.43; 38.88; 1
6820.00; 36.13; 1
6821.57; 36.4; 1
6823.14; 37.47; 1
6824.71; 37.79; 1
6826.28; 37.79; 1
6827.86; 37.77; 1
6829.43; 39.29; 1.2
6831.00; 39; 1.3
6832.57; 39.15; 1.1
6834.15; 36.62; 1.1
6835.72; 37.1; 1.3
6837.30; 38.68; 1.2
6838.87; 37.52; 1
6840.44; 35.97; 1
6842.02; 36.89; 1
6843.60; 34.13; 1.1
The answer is 3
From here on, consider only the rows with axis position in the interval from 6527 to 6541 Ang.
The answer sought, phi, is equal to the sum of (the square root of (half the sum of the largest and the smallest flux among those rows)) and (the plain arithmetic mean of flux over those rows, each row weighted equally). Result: 45.3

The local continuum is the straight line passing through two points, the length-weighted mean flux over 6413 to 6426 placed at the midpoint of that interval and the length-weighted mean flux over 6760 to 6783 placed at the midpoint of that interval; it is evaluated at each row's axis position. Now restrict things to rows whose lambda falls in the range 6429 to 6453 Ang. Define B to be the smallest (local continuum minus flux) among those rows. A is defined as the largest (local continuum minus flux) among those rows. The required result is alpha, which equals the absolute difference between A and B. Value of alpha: 6.4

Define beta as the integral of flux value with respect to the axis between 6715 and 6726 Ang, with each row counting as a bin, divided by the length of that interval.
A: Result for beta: 37.2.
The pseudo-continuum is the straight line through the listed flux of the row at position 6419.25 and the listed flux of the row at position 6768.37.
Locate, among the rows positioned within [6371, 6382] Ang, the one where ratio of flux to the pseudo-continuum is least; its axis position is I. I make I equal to 6379.47 Ang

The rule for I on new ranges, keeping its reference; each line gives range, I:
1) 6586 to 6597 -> 6594.54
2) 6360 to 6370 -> 6364.79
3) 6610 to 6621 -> 6611.26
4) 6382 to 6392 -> 6389.76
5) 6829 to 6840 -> 6834.15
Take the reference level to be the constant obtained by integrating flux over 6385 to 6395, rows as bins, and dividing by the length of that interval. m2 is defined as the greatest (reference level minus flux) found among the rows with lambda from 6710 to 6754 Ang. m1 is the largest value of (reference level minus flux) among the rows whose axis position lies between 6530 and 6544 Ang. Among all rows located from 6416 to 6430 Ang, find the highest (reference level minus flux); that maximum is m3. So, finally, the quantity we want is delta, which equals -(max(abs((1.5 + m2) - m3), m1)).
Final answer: -4.15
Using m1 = 1.1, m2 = 5.4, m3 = 2.7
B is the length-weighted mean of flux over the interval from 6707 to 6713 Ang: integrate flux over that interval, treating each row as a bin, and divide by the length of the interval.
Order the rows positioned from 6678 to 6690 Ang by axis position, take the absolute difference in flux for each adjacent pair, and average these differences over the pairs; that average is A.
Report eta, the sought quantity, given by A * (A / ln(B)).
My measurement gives 0.4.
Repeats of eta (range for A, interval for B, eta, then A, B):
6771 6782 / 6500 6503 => 0.2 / 0.8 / 37.3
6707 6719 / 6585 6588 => 1.2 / 2.1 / 39.6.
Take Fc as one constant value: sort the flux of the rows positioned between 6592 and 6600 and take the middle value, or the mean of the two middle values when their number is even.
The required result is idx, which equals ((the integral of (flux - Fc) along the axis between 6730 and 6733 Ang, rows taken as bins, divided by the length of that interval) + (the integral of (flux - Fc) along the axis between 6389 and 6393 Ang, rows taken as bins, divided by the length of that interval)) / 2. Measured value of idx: -0.1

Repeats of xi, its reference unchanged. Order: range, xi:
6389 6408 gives 3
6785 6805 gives 4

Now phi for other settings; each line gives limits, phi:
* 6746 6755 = 43.4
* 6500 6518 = 44.6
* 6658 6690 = 43.4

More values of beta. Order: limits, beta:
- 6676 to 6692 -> 37.1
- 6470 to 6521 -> 37.8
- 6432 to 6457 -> 38.5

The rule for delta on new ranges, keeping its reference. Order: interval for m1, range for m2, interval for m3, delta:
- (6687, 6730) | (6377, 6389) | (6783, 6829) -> -5.36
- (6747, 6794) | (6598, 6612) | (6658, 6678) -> -2.95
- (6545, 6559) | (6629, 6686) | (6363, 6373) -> -2.01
